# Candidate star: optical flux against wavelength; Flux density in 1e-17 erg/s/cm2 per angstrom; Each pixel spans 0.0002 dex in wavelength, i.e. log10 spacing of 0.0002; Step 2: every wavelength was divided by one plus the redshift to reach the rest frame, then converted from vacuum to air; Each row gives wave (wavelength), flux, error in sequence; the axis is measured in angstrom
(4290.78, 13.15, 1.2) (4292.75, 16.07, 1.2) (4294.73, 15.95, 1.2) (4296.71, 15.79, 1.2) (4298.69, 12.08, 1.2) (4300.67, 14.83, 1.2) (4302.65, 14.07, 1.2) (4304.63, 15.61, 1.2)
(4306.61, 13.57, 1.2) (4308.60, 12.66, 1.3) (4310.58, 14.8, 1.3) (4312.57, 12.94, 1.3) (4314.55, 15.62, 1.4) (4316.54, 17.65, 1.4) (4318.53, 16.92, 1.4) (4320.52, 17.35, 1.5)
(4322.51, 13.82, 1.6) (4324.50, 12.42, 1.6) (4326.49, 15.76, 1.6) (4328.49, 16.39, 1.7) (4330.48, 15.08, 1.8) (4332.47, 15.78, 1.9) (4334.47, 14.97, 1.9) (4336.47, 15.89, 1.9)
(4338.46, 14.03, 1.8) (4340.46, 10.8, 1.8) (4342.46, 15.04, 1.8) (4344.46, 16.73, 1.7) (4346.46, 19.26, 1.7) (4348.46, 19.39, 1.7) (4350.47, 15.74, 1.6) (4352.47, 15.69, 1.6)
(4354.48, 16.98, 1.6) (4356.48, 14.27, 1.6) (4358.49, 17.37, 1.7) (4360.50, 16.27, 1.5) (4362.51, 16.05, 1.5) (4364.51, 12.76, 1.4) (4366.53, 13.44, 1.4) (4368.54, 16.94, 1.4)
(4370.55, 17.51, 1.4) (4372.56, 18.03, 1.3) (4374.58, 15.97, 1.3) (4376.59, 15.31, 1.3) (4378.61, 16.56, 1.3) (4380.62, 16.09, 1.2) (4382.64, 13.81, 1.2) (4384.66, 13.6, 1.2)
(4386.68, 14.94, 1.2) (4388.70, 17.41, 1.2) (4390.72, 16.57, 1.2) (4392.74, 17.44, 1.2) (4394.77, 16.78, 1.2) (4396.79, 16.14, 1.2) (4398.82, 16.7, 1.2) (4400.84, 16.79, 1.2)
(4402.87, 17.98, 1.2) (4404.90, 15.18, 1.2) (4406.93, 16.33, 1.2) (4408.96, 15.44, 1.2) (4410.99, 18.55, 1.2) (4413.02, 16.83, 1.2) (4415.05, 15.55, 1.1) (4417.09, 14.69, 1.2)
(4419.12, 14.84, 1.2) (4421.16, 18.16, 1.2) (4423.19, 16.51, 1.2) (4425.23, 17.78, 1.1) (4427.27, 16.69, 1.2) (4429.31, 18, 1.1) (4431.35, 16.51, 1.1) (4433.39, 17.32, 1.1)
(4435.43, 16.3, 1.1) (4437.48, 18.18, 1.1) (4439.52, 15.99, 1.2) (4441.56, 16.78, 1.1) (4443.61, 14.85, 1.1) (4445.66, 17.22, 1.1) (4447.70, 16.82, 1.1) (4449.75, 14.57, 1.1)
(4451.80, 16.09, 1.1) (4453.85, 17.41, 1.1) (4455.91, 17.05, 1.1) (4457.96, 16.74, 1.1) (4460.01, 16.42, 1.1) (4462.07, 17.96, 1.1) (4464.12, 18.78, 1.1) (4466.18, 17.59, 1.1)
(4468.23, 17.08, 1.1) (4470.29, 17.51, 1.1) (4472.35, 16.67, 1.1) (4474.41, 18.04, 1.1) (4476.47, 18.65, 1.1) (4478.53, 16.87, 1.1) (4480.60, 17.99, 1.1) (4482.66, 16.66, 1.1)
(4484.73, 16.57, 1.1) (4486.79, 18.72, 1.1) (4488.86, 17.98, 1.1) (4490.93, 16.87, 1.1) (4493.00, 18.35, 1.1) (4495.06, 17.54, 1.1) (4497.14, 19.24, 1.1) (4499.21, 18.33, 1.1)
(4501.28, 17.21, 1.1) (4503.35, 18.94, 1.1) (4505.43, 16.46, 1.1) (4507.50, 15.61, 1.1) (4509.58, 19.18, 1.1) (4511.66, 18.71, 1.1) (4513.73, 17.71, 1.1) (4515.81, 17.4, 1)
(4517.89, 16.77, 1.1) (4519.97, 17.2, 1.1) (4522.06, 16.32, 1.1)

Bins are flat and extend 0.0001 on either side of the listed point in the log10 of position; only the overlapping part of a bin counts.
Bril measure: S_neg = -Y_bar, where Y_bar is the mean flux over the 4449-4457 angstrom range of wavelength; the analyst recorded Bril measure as -16.3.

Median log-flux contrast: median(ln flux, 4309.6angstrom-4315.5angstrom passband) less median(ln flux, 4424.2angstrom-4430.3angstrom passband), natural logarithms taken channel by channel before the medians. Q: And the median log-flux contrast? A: -0.18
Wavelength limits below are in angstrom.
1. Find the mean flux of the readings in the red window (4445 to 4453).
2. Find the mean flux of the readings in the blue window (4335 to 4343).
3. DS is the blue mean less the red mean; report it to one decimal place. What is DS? -2.2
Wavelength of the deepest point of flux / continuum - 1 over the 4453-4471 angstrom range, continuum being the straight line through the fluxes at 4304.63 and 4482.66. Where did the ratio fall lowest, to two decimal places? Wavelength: 4460.01 angstrom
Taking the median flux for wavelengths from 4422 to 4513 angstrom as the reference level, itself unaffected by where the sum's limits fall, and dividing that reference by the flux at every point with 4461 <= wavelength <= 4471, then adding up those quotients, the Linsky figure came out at 4.84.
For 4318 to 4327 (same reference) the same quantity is 5.73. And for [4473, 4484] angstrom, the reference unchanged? 4.89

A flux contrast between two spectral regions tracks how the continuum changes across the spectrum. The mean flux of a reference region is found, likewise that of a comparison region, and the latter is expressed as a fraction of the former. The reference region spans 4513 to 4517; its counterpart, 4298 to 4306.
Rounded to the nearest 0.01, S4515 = 0.81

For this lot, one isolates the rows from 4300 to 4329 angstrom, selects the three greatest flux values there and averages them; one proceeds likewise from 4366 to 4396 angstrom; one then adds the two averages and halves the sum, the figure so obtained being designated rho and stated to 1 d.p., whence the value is 17.5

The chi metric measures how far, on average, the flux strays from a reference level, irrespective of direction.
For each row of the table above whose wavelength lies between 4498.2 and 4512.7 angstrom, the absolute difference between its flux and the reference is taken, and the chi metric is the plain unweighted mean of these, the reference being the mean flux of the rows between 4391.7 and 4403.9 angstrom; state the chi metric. 1.3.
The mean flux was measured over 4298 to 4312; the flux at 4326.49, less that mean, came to 1.8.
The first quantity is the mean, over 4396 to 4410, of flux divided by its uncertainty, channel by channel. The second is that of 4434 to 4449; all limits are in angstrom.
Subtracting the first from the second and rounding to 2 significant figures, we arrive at 1.3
